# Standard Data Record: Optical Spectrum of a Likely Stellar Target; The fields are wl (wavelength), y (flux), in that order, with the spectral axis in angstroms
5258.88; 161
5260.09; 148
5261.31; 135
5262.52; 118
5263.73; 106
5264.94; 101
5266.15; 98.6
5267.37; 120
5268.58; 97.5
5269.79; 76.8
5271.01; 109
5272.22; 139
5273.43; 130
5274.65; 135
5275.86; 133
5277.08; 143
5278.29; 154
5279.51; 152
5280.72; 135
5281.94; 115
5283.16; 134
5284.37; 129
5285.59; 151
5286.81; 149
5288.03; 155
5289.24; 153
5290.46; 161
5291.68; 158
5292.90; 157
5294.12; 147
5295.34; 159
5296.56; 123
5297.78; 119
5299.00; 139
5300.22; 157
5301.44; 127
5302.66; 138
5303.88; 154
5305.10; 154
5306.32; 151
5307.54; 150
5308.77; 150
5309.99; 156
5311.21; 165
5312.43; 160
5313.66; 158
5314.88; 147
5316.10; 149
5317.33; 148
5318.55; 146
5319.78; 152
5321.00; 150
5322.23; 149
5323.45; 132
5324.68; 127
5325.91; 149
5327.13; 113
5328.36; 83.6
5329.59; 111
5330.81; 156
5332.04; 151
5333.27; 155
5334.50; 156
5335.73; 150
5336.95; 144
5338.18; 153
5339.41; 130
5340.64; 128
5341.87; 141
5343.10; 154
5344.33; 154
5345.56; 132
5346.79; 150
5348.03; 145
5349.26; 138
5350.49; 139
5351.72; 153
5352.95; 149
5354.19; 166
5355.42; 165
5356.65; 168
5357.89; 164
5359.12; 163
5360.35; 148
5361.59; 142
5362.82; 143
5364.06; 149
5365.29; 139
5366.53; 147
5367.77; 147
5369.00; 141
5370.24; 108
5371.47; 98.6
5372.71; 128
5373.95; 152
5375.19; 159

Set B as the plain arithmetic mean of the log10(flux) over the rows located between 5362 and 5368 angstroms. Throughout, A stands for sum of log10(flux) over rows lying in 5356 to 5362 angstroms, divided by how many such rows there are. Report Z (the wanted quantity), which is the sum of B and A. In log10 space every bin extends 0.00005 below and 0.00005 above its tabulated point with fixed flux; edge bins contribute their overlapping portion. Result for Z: 4.36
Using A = 2.19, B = 2.16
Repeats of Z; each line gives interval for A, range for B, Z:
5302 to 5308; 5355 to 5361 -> 4.38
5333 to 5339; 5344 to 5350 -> 4.34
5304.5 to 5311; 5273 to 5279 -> 4.32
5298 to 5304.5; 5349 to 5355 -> 4.33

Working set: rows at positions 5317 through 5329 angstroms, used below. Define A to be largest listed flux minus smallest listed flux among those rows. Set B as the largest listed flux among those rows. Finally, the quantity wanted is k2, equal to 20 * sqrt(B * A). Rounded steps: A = 68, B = 152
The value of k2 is 2039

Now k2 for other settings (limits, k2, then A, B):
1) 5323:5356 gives 2339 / 82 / 166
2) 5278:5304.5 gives 1721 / 46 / 161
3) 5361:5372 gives 1733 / 50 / 149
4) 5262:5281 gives 2181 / 77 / 154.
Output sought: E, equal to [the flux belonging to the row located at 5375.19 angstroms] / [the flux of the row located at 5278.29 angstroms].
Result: 1.03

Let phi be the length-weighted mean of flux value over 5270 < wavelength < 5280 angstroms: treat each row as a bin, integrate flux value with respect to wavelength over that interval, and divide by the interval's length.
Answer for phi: 134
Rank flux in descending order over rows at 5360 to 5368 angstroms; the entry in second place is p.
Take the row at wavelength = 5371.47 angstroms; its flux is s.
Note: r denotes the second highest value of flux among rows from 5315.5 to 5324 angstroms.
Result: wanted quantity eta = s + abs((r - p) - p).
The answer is 245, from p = 148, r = 150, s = 98.6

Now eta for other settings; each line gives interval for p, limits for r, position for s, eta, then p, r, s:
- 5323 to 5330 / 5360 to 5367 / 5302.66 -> 254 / 132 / 148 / 138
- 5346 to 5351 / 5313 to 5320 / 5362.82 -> 281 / 145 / 152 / 143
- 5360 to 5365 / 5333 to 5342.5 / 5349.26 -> 279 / 148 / 155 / 138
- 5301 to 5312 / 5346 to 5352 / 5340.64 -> 290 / 156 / 150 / 128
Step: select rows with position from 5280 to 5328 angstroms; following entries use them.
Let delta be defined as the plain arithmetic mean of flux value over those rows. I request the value 145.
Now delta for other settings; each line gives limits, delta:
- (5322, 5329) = 126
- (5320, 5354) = 140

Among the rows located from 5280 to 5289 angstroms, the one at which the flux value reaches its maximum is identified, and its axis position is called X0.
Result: 5288.03 angstroms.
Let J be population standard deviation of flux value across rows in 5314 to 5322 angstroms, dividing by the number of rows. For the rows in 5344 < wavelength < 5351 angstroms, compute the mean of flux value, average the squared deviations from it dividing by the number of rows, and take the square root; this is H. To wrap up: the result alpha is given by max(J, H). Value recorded 7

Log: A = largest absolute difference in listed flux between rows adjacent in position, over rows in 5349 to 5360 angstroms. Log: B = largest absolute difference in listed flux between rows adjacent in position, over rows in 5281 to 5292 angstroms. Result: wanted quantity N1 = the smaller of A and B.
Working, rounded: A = 17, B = 22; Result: 17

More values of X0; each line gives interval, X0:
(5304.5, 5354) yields 5311.21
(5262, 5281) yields 5278.29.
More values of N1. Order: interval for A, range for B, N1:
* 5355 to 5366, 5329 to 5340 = 15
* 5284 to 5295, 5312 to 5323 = 11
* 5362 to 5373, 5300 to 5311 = 30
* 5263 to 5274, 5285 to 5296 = 12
